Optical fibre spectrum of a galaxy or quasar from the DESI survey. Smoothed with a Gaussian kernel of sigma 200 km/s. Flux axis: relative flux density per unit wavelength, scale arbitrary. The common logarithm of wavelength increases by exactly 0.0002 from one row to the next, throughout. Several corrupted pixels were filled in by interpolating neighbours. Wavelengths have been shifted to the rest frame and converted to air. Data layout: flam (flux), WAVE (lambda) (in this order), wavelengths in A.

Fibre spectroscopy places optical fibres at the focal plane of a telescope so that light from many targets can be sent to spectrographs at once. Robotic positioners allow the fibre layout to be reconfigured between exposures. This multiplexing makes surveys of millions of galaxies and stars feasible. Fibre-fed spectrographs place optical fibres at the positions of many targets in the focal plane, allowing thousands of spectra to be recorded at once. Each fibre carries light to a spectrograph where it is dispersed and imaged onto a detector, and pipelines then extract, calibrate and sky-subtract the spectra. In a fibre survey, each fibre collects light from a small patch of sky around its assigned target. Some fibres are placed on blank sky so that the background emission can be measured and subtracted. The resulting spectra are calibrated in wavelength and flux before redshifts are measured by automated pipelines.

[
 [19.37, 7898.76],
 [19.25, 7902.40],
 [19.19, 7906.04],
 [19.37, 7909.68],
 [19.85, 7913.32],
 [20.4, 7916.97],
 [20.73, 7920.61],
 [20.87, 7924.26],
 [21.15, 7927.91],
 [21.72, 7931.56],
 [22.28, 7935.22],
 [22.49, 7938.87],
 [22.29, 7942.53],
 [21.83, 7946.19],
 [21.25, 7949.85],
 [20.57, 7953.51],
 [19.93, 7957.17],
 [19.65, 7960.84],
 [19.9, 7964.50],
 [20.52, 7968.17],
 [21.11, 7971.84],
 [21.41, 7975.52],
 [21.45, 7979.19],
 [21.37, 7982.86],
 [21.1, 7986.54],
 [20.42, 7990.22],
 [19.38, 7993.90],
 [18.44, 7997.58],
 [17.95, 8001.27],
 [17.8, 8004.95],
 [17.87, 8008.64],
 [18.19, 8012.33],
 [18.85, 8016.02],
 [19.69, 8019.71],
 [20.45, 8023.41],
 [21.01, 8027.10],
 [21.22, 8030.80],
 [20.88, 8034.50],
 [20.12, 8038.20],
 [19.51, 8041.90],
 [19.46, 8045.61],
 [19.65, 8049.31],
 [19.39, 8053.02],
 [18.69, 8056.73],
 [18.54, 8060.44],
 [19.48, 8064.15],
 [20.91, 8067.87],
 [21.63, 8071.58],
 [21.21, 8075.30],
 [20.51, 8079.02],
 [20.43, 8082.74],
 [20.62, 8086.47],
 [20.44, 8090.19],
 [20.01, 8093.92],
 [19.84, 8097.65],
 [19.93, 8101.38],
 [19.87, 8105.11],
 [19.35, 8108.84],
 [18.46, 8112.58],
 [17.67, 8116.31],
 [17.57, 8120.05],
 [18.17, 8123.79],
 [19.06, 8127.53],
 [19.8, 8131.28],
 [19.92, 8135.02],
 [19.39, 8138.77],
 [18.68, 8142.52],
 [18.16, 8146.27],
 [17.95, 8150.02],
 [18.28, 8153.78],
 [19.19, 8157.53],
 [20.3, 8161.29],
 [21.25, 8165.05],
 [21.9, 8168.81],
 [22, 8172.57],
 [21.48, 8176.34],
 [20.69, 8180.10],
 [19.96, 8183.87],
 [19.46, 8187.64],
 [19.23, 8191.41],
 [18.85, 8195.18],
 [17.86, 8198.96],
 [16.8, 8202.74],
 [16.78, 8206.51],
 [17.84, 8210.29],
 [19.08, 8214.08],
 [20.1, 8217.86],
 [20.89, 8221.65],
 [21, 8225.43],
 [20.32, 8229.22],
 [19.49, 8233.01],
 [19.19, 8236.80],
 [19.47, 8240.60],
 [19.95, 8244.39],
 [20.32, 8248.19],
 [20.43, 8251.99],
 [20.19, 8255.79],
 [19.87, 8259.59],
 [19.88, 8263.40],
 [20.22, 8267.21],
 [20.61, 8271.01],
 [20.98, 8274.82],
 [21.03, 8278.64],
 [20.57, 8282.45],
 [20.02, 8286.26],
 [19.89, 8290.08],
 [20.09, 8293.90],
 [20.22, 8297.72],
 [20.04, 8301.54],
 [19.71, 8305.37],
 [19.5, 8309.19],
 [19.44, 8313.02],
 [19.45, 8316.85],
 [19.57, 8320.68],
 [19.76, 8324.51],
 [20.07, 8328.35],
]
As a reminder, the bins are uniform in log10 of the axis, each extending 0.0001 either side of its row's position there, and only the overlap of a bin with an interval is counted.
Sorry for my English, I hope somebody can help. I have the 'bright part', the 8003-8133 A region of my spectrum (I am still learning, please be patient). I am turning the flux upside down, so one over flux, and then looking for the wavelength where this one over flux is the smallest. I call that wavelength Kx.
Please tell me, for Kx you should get 8071.58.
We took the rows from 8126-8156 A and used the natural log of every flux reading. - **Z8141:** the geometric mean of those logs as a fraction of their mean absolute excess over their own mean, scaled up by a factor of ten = 872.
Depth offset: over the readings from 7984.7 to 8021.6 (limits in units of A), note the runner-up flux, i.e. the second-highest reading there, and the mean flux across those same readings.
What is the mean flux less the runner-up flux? -1.5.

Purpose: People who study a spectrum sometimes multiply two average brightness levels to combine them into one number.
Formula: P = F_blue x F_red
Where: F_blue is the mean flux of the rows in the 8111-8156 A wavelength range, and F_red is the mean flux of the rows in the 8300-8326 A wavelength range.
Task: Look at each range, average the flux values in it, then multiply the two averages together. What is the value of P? 365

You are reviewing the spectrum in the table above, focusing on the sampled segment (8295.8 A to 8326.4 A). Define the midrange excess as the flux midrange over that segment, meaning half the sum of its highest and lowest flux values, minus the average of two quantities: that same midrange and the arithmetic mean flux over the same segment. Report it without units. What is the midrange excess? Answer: 0.059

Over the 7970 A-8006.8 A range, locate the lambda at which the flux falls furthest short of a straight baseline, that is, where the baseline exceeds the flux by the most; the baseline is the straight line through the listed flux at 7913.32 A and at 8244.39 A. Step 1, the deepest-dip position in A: 8004.95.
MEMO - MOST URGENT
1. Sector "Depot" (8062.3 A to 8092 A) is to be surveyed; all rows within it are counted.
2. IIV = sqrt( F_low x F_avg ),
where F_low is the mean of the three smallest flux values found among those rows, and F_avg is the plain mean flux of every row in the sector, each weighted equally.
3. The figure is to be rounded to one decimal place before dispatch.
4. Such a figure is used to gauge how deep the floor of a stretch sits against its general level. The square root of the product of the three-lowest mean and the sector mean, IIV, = 20.4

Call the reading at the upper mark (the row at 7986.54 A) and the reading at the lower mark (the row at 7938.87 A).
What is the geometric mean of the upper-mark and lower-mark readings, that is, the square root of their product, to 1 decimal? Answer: 21.8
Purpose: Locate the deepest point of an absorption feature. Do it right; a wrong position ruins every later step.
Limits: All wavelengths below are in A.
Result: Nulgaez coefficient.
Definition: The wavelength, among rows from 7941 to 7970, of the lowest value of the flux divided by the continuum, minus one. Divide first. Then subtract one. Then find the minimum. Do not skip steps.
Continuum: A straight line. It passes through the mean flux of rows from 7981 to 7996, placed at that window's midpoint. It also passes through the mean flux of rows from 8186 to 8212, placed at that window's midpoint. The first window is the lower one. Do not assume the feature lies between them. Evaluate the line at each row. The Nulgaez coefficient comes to 7960.84 A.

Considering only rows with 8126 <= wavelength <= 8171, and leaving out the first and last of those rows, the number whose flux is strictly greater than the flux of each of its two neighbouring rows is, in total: 1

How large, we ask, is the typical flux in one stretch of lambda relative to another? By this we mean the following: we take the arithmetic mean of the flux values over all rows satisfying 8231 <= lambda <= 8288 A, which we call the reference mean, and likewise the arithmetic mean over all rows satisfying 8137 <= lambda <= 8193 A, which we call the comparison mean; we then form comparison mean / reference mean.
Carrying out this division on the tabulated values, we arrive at 0.99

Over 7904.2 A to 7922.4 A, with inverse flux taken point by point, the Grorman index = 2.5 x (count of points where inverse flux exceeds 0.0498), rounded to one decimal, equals 7.5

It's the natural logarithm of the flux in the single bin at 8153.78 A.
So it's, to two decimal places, 2.91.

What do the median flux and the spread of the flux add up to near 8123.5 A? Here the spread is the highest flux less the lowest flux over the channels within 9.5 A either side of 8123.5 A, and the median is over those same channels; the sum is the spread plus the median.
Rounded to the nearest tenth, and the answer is 20.4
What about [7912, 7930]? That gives 22.0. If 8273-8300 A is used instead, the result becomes 21.4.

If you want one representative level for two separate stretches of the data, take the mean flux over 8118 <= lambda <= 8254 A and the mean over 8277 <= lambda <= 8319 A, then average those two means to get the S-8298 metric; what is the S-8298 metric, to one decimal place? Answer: 19.7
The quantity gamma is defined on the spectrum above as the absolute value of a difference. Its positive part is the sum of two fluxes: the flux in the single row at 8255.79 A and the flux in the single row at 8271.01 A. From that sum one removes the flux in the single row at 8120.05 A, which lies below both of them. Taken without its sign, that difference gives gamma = 23.2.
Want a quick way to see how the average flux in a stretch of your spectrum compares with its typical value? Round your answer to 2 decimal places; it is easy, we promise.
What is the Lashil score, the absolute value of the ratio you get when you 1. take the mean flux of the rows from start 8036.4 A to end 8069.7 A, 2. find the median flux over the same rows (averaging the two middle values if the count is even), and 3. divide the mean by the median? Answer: 1.00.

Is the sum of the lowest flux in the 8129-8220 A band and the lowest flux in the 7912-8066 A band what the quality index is 34.6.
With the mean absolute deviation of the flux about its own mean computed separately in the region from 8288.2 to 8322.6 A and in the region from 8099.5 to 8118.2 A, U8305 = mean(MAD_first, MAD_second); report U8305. 0.53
